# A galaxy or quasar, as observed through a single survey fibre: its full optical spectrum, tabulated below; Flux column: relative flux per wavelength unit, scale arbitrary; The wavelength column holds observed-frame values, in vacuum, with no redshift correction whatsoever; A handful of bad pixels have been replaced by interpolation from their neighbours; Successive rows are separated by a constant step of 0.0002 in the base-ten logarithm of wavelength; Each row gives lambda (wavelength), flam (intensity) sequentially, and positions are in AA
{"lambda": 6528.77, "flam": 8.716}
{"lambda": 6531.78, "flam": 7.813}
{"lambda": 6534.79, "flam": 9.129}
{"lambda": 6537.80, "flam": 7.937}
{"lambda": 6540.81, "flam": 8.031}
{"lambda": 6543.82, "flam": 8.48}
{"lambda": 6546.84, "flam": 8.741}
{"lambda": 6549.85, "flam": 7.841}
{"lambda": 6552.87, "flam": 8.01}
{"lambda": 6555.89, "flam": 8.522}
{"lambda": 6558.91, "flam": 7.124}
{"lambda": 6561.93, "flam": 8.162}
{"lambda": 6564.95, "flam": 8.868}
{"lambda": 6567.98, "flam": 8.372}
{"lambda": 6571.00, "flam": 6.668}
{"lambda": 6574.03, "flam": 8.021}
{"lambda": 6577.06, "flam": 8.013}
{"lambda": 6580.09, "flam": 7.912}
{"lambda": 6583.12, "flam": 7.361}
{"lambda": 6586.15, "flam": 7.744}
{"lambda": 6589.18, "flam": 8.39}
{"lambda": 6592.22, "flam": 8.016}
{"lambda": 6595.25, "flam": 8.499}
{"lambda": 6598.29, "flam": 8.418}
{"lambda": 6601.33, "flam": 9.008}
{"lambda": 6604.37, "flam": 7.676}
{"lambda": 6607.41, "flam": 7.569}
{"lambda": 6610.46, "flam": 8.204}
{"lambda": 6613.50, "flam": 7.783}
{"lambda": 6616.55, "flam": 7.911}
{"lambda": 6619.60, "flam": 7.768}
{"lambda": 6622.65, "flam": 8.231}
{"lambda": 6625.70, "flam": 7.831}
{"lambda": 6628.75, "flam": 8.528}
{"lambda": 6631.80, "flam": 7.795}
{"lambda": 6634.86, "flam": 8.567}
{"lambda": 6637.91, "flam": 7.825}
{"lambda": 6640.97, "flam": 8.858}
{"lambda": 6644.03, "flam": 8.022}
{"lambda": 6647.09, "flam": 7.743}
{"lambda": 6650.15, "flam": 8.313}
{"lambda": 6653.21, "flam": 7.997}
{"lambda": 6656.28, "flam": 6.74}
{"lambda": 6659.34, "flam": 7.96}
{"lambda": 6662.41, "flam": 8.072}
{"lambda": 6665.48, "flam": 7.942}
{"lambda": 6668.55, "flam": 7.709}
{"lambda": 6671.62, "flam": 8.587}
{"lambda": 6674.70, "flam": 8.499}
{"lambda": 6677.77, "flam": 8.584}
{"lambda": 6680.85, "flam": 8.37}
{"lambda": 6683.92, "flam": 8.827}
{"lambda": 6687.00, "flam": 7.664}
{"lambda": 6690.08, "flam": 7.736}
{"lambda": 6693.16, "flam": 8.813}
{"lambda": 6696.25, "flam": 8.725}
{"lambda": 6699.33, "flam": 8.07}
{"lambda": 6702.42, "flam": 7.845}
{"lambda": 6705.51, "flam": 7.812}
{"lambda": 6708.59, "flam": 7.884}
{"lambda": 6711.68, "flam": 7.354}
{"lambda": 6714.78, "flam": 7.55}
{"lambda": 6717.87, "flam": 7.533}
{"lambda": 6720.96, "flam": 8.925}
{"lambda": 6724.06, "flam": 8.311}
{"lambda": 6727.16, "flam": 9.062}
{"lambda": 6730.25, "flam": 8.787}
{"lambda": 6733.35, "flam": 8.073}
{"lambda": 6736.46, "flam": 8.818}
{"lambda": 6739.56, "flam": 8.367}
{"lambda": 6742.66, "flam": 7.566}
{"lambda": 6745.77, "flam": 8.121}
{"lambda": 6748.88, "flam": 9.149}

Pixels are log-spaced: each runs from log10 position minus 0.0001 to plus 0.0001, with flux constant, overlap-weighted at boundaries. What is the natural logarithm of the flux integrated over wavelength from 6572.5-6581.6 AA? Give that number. 4.28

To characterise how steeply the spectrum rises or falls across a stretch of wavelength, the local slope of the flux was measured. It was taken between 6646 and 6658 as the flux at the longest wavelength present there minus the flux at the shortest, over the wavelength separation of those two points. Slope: -0.11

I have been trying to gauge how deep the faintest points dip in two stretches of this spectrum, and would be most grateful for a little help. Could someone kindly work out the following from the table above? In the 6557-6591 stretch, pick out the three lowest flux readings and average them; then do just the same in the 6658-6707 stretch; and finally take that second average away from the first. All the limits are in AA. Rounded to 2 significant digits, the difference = -0.65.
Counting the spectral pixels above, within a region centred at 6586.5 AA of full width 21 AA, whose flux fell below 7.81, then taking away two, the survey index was 0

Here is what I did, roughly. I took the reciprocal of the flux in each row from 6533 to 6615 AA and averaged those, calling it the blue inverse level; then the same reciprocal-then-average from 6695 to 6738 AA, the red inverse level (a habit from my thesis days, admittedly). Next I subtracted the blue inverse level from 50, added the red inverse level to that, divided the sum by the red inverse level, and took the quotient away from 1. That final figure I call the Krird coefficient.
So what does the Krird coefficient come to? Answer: -407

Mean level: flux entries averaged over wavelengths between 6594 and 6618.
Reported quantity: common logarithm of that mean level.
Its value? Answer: 0.910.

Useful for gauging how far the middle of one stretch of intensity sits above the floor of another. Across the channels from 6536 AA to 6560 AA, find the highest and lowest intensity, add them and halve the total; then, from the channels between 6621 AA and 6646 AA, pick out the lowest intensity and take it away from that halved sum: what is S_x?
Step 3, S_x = 0.14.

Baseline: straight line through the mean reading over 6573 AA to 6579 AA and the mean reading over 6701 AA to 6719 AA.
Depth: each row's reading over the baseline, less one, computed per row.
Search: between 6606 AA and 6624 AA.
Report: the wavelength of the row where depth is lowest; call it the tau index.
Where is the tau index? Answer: 6607.41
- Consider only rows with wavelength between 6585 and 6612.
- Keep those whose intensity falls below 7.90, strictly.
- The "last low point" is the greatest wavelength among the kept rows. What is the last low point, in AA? 6607.41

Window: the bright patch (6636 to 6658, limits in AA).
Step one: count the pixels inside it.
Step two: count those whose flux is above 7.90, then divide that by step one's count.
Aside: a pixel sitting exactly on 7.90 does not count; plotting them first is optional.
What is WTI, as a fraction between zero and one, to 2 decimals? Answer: 0.57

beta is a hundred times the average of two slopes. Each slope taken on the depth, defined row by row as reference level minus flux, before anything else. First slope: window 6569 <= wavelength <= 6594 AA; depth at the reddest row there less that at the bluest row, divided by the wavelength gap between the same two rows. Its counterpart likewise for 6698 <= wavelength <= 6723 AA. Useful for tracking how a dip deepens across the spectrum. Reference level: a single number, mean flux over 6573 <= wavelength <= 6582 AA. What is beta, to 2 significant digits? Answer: -5.2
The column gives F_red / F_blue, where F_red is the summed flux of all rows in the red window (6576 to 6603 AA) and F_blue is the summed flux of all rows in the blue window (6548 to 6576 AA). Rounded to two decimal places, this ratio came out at 1.02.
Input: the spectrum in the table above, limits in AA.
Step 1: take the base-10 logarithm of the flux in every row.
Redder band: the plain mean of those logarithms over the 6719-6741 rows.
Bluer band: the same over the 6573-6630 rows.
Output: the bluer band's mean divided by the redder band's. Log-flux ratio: 0.97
